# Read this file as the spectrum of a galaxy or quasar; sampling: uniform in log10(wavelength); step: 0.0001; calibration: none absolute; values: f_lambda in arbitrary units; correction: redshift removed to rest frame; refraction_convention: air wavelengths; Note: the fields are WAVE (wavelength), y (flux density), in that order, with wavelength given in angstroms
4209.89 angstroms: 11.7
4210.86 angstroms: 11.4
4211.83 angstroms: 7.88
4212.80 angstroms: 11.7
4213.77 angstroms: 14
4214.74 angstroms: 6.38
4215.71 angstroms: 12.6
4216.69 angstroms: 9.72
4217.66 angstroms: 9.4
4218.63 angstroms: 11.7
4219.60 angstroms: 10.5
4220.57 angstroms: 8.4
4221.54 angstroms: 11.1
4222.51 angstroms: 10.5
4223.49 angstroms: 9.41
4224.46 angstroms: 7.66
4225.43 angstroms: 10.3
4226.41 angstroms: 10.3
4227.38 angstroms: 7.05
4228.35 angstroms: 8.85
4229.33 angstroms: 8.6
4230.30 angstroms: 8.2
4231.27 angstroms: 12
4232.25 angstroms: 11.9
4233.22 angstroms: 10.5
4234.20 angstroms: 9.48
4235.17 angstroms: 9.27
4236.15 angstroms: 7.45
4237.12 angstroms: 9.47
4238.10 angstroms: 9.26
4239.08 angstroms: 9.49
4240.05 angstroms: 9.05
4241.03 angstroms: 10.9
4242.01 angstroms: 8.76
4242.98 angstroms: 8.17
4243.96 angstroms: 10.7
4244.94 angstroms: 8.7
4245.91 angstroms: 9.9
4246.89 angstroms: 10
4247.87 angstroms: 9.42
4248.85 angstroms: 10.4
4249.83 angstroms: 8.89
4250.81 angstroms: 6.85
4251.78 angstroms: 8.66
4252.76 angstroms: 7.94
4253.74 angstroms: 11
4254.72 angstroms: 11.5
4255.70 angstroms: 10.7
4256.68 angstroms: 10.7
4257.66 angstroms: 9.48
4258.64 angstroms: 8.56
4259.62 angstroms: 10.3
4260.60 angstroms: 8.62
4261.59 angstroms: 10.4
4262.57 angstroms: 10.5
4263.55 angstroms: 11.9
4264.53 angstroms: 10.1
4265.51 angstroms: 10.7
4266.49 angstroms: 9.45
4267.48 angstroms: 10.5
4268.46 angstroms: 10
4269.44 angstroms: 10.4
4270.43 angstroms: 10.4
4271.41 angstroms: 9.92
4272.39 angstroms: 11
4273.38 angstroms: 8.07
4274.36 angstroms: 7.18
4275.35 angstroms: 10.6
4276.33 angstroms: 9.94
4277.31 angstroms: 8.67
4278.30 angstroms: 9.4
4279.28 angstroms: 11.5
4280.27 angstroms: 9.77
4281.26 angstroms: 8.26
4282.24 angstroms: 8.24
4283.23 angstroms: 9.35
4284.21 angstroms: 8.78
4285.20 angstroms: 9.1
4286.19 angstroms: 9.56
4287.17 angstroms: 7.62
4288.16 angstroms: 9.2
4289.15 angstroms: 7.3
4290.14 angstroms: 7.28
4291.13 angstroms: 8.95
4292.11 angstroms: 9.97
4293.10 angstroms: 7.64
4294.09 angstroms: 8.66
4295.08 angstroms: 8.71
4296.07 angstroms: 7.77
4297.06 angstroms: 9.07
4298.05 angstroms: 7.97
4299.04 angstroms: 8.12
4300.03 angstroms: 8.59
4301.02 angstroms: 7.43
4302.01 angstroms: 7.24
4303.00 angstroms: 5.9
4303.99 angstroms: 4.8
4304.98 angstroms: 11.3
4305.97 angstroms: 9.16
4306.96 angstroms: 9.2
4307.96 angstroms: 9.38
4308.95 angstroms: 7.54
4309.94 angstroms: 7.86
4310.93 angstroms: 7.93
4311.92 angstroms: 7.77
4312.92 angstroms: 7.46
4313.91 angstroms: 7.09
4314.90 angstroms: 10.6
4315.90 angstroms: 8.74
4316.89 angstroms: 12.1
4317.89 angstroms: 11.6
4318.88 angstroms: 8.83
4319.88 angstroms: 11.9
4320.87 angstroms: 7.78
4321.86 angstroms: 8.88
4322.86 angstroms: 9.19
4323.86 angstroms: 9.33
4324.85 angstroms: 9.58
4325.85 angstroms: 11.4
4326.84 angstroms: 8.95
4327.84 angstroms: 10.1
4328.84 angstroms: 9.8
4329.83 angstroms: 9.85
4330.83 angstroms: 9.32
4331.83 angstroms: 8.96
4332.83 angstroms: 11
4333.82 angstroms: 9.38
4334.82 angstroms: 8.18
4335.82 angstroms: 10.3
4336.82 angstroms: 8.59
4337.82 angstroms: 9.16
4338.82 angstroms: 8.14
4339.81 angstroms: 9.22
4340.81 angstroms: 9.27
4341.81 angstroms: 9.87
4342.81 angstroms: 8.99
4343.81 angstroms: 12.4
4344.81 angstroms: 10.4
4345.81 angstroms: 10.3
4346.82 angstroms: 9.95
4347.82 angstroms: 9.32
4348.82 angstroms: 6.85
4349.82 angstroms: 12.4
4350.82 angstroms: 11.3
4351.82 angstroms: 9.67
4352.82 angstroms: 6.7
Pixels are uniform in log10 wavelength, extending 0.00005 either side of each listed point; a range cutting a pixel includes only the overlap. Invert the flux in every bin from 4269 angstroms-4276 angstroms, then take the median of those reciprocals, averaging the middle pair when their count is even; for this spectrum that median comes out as 0.096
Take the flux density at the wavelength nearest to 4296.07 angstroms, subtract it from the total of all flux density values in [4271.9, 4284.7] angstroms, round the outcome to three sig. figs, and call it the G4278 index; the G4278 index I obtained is 113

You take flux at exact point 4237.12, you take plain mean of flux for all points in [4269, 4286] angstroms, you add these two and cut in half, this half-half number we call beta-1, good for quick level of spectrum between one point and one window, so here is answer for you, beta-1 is 9.5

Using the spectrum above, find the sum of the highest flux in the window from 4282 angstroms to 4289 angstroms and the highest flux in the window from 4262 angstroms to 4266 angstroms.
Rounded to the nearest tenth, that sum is 21.5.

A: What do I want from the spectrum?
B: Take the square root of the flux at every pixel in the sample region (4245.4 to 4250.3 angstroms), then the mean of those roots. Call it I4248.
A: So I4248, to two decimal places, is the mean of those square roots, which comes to 3.12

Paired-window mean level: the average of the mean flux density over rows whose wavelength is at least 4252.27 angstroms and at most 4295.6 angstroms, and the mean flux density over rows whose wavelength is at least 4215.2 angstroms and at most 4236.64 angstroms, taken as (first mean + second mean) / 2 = 9.6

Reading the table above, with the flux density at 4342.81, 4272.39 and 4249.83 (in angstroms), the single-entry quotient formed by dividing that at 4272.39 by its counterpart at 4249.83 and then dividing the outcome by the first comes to 0.14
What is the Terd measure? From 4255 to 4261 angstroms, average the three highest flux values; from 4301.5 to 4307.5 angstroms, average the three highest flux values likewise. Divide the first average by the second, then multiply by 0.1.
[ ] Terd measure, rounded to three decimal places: 0.107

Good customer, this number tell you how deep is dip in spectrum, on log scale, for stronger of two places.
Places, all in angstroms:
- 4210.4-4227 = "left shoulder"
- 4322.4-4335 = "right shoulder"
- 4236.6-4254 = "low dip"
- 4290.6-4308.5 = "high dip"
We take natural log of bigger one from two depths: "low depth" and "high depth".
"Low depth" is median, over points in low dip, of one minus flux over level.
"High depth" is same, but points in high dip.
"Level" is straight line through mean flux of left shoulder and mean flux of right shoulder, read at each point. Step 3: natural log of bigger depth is -2.1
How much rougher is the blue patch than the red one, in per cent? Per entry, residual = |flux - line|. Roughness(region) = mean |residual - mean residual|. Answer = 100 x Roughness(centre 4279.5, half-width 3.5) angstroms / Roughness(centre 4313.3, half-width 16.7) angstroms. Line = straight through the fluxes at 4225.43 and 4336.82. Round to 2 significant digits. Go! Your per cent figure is 62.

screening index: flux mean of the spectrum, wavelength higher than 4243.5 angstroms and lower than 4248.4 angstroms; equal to 9.74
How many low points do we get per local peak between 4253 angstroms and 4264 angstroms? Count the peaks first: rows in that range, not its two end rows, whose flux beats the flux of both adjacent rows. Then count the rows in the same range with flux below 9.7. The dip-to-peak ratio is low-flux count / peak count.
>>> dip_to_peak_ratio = 1.5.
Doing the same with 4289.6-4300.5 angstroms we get 3.3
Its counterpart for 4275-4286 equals 3.5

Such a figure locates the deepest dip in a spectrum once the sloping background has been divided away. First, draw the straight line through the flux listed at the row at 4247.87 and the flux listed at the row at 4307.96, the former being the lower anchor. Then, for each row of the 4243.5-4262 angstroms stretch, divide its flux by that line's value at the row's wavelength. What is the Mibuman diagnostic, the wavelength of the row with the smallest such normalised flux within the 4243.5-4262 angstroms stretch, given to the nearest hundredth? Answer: 4250.81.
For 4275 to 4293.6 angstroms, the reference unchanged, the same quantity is 4290.14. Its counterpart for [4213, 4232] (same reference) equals 4214.74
